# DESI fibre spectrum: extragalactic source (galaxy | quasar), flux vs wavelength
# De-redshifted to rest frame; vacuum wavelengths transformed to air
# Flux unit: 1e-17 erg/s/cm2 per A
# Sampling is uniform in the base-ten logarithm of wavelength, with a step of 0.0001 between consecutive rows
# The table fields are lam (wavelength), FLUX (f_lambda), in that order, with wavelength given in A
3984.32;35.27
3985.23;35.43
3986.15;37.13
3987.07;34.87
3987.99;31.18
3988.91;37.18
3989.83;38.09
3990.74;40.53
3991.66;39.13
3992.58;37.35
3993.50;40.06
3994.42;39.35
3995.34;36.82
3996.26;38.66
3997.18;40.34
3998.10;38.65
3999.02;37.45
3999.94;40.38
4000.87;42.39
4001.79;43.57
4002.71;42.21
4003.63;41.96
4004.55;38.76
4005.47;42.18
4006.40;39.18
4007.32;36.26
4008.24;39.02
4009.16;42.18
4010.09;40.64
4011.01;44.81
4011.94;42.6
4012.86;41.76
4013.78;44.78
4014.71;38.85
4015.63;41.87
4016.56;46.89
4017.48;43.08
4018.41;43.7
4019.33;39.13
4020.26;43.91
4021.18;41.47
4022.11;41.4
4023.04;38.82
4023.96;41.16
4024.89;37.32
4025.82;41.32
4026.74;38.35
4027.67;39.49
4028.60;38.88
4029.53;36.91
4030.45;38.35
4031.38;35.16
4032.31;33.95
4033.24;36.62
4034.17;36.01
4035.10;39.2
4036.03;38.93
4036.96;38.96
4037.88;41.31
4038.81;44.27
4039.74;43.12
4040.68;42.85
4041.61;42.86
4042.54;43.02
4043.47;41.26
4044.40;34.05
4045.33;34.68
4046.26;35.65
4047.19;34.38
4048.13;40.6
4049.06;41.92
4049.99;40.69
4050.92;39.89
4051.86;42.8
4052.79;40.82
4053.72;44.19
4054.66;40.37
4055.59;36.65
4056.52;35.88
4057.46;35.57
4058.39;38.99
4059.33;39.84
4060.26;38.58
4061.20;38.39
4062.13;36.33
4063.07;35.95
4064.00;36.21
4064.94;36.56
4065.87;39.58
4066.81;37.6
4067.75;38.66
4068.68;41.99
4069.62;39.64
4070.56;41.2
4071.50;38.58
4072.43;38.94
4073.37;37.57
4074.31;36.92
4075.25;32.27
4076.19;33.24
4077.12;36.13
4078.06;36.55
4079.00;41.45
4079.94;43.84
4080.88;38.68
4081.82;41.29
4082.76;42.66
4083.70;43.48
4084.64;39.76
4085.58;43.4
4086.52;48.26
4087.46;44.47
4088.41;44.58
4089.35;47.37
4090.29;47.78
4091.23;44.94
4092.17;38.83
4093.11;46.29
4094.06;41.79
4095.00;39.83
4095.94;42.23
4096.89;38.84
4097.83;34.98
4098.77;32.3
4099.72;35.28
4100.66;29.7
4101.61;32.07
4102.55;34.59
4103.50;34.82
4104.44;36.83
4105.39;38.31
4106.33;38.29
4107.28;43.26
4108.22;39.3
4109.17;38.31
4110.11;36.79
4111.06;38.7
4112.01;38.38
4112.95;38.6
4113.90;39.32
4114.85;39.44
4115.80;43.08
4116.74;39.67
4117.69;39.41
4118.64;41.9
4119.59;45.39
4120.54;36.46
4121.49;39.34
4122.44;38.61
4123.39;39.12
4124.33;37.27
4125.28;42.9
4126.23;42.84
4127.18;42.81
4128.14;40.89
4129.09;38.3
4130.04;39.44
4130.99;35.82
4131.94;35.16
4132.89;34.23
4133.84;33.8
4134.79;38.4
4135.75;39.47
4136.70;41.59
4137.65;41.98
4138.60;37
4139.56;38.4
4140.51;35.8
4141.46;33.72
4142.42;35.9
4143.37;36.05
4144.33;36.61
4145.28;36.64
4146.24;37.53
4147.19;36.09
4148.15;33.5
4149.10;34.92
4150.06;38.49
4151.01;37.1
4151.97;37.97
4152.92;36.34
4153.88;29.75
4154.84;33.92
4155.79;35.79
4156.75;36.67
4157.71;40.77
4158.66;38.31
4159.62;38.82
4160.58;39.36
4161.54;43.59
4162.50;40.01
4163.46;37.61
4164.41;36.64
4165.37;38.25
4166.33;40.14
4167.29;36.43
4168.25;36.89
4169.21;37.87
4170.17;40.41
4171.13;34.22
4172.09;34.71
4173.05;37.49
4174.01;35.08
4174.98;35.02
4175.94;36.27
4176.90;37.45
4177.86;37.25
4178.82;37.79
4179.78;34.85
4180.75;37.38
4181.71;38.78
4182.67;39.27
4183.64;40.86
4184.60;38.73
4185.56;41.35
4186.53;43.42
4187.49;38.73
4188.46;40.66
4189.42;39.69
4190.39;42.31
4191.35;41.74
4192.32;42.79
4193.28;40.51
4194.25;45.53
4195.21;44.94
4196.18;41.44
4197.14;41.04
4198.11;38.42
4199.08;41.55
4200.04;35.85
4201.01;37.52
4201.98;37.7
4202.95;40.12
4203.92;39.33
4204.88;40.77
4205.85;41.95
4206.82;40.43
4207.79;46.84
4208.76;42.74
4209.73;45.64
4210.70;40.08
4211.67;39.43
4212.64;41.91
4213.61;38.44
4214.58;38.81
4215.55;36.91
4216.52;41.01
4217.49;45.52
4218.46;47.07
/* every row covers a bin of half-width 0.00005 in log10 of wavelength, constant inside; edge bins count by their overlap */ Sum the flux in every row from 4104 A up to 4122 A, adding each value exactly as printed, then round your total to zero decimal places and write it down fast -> 751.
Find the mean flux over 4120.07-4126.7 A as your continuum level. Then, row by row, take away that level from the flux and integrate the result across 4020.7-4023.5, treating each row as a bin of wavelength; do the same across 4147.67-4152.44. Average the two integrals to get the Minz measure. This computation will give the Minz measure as -6.0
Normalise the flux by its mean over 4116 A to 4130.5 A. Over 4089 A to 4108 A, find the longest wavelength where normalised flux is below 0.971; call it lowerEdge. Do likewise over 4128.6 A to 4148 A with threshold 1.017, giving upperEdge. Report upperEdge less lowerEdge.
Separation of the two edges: 40.9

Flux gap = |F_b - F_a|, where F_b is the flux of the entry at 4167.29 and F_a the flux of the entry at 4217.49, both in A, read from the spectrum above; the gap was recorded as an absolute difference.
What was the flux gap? 9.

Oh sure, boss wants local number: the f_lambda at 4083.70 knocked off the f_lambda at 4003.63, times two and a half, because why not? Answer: -4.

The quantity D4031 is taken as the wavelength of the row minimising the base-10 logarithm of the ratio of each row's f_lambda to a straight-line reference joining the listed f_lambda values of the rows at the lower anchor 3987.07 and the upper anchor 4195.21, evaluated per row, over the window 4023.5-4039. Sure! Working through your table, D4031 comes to 4032.31 A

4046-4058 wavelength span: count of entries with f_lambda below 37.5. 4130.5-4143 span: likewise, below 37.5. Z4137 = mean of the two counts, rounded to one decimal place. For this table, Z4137 6.5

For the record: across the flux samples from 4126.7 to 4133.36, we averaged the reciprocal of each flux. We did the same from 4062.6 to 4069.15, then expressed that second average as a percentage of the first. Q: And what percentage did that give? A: 100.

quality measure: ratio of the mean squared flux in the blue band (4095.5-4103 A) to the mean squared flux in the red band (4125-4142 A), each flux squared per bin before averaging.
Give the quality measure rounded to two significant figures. 0.83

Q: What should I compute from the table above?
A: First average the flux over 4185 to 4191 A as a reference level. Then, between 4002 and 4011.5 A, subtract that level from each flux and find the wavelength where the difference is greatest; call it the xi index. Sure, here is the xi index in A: 4011.01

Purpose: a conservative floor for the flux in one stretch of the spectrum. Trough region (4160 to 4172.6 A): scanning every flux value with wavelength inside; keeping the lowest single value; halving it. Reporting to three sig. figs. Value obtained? 17.1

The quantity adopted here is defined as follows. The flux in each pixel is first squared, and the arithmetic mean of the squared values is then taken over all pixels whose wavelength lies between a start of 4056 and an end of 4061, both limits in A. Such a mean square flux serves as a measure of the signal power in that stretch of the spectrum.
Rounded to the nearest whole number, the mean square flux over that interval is 1430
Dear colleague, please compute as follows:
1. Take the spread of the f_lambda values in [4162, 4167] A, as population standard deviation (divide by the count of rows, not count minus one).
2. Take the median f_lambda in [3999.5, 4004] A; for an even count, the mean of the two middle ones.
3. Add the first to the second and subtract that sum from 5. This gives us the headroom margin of -39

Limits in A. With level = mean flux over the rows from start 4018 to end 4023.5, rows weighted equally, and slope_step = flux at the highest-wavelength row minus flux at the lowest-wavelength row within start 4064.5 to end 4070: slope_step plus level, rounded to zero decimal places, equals 44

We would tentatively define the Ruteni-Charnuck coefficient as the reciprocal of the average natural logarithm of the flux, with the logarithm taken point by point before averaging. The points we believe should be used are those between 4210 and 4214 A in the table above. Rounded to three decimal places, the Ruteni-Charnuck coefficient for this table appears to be 0.271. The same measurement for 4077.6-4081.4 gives 0.271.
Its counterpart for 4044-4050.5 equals 0.276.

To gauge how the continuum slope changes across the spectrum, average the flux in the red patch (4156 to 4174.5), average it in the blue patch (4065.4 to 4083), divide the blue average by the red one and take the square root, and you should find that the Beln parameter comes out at 1.01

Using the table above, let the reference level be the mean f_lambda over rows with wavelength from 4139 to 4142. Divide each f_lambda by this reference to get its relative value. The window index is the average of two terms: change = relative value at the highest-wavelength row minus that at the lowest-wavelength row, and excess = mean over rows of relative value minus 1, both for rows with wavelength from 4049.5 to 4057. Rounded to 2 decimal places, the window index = -0.01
